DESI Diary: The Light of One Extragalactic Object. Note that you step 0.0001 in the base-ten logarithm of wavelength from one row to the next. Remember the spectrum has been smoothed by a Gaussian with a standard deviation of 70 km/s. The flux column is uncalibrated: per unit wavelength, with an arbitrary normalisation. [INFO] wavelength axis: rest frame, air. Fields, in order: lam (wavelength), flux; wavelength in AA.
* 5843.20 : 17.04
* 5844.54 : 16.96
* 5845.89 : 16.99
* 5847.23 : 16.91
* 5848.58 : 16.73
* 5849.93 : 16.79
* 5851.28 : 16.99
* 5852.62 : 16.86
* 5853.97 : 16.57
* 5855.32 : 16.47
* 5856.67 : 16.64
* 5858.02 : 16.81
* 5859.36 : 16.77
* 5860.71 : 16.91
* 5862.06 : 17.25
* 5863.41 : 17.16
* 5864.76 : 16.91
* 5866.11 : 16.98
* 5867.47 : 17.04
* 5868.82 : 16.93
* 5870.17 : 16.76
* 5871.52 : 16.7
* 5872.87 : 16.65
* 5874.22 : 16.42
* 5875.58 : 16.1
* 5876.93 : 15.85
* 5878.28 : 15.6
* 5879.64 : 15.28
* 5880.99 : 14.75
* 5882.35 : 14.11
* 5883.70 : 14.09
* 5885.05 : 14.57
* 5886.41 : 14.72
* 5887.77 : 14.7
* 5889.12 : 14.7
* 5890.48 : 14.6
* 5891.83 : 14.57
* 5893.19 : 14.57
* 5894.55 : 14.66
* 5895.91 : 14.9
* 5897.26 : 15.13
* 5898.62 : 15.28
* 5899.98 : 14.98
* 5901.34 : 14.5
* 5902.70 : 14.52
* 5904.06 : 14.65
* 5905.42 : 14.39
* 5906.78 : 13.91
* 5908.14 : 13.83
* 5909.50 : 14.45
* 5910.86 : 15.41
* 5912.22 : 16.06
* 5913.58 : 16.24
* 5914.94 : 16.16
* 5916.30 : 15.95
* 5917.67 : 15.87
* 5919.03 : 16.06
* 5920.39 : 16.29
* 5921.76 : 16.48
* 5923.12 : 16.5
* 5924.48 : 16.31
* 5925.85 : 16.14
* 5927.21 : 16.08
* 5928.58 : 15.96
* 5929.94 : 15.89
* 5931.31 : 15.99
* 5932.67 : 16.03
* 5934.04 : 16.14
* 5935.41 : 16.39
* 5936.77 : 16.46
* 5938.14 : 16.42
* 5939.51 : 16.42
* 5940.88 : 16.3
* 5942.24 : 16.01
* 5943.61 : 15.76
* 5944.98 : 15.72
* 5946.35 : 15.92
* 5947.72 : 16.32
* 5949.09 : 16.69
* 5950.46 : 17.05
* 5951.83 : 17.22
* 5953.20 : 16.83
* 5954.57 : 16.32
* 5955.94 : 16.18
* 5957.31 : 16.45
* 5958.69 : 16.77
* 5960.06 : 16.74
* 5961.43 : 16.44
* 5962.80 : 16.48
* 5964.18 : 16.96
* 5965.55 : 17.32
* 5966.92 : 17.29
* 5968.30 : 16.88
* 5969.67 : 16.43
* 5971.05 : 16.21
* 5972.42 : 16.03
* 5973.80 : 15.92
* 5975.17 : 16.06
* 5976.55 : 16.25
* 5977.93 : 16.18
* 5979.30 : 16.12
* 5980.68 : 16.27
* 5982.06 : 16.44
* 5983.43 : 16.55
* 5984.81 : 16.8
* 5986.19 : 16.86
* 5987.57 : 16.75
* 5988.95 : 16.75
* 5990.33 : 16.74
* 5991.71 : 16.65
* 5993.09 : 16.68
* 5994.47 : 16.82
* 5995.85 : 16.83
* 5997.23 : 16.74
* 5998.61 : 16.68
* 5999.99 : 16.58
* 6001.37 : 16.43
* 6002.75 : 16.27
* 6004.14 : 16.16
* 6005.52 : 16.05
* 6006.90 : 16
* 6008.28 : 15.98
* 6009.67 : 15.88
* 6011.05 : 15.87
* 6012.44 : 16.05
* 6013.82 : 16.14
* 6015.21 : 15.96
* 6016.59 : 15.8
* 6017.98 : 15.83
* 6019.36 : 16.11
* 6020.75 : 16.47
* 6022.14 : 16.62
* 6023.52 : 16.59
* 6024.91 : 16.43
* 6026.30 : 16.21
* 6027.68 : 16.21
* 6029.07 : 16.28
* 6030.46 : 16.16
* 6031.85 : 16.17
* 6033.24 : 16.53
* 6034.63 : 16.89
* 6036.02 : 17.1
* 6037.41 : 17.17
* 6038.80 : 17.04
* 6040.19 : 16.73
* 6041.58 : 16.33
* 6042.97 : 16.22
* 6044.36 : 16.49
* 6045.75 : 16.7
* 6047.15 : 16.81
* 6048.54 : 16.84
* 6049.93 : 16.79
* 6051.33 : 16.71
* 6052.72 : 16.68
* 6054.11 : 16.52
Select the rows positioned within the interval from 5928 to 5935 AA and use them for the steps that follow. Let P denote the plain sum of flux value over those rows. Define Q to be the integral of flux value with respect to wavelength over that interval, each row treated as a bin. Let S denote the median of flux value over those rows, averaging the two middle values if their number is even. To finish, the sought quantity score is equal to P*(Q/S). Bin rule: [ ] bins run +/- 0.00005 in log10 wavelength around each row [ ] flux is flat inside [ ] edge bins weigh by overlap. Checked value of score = 561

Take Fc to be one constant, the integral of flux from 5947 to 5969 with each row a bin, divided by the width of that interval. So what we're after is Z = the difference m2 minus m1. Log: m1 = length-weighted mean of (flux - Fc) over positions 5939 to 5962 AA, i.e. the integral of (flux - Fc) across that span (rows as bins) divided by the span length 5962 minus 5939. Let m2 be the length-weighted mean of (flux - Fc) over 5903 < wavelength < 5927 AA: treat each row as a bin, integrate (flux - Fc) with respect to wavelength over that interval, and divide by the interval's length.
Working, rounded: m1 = -0.33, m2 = -1.2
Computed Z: -0.9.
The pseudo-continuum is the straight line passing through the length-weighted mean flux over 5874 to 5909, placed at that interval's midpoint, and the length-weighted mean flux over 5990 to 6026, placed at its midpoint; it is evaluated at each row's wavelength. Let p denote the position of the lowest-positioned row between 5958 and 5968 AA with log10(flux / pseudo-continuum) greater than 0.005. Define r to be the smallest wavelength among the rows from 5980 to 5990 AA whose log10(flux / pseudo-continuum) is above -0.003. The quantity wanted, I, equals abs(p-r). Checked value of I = 22.0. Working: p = 5958.69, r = 5980.68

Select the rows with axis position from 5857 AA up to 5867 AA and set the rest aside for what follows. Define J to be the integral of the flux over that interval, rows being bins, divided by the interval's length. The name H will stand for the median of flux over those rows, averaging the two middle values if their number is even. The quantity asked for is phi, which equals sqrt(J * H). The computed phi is 16.9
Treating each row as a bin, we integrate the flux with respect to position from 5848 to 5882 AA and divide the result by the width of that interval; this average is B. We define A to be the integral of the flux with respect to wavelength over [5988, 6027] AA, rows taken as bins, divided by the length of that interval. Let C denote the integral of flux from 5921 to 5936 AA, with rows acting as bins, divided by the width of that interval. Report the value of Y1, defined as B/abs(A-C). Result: 97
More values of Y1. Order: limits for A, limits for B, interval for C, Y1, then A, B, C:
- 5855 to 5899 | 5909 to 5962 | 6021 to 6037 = 23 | 15.8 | 16.2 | 16.5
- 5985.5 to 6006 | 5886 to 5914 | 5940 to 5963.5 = 82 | 16.6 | 14.8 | 16.4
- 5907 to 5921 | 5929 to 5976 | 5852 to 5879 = 15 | 15.6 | 16.4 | 16.7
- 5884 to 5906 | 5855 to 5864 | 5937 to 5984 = 10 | 14.7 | 16.9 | 16.4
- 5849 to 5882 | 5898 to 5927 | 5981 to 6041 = 187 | 16.5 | 15.4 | 16.4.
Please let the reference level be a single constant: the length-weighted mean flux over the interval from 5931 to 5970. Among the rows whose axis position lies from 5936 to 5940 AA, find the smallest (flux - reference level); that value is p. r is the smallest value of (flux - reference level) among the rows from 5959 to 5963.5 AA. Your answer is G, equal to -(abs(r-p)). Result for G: 0.0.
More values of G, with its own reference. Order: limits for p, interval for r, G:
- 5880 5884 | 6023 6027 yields -2.1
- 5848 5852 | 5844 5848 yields -0.2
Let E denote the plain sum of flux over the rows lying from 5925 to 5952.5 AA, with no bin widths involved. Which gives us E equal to 325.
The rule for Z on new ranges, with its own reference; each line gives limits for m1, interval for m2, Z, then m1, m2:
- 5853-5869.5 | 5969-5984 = -0.6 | 0.12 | -0.5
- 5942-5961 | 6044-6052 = 0.3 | -0.31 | 0.0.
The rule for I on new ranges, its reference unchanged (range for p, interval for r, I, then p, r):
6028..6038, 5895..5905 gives 138.7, 6034.63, 5895.91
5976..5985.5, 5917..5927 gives 58.9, 5976.55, 5917.67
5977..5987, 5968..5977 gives 9.6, 5977.93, 5968.30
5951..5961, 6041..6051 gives 93.9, 5951.83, 6045.75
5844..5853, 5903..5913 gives 66.3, 5844.54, 5910.86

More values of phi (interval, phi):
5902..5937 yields 15.9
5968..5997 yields 16.5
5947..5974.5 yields 16.6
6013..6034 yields 16.2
